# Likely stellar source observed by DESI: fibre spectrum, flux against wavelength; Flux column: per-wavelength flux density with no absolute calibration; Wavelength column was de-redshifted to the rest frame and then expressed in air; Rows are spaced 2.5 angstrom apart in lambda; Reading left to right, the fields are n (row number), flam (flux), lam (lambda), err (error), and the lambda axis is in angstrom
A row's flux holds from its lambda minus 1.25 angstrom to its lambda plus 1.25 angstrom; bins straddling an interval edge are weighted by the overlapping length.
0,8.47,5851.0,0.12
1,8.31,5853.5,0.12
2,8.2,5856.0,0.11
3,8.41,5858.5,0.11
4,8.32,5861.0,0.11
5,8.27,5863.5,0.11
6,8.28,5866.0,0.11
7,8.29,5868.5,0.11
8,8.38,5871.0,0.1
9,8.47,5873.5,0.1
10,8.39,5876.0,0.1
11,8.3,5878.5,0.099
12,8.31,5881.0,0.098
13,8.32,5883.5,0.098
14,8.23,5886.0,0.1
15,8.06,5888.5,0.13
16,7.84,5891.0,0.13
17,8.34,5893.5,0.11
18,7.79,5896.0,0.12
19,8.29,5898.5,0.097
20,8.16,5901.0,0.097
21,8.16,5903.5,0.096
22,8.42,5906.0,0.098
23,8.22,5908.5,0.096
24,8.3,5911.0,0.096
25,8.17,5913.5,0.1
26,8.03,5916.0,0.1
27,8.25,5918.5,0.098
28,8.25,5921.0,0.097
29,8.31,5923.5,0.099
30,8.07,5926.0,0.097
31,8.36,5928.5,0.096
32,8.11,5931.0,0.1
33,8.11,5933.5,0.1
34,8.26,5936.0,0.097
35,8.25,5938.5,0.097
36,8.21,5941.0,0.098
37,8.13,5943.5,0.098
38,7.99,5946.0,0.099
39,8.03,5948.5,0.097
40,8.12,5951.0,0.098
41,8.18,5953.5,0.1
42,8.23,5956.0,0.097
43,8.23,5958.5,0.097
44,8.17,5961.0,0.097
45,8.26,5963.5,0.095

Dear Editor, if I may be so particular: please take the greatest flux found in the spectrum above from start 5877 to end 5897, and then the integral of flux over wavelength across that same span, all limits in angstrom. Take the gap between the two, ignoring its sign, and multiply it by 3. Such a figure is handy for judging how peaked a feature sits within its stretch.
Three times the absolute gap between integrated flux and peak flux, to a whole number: 464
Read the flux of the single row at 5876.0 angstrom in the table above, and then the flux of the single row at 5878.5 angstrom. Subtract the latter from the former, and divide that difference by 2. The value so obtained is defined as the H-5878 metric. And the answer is 0.045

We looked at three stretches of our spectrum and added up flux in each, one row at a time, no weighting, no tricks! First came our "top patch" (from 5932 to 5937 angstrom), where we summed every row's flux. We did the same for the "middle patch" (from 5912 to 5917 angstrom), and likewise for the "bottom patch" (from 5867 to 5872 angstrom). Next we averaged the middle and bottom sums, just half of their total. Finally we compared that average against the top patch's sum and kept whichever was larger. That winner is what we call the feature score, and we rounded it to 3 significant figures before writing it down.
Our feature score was 16.4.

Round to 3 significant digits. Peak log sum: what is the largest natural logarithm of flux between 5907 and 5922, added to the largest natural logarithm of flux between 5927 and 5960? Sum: 4.24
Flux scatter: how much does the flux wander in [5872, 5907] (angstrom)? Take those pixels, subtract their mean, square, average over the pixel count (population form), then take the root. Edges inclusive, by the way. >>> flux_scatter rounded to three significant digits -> 0.196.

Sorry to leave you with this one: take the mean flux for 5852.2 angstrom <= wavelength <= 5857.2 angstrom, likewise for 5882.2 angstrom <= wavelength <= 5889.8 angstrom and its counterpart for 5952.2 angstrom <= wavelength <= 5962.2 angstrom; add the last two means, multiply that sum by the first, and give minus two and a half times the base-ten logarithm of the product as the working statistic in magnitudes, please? -5.33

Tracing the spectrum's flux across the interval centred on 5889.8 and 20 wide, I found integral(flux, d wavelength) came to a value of 163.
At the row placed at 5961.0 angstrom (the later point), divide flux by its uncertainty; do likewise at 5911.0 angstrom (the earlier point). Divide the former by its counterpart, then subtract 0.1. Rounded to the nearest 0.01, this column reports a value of 0.87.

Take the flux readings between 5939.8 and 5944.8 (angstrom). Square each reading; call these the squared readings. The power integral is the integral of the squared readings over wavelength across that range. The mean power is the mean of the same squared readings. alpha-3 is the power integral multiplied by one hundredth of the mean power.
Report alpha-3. 223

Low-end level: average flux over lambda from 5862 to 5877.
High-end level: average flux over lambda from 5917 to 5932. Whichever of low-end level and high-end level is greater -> 8.35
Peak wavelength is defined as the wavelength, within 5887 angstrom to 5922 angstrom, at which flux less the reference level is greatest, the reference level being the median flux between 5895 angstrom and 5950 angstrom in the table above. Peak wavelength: 5906.0 angstrom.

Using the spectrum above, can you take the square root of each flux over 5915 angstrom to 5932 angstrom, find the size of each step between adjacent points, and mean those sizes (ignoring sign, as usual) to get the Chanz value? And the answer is 0.031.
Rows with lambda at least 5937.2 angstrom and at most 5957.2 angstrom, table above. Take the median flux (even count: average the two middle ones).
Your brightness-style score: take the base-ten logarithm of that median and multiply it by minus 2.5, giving -2.28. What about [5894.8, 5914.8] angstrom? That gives -2.28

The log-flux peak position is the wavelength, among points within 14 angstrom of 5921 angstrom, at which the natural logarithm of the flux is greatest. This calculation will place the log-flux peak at 5928.5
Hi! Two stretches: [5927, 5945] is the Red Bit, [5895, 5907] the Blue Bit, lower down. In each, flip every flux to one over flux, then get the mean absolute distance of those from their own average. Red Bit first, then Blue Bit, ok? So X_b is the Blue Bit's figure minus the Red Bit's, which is 0.0012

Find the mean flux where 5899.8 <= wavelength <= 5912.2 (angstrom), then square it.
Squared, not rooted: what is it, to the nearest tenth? 68.1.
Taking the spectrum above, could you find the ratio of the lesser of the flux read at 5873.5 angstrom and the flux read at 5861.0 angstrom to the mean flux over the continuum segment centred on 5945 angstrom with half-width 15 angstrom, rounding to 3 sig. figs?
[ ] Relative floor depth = 1.02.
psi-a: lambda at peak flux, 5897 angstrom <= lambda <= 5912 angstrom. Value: 5906.0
